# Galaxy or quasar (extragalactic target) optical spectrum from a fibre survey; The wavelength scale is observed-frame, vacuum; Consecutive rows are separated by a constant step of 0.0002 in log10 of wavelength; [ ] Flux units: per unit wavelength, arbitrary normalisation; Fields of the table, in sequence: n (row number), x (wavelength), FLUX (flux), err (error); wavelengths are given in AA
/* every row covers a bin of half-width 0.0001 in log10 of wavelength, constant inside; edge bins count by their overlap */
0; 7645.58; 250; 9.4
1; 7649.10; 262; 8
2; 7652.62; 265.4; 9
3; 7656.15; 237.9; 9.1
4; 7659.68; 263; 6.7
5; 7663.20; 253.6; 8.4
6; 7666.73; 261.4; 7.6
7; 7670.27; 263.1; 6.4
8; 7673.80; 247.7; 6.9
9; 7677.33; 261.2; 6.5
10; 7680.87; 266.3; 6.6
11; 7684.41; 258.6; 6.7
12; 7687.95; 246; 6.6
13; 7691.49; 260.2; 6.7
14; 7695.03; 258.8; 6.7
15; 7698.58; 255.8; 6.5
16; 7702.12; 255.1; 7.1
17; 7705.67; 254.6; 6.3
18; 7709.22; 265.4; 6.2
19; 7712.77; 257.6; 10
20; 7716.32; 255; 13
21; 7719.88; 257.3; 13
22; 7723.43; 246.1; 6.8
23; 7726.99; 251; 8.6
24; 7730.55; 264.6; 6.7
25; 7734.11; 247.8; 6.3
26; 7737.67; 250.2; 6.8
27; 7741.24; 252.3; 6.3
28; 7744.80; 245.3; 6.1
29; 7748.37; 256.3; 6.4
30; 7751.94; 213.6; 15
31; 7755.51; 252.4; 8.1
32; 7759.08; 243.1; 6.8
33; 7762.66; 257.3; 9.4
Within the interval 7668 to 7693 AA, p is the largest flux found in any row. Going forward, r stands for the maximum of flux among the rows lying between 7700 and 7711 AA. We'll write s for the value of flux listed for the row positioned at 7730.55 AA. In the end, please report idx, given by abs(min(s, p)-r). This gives 1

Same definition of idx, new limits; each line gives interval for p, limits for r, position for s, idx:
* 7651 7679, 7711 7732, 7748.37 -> 8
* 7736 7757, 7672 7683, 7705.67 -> 12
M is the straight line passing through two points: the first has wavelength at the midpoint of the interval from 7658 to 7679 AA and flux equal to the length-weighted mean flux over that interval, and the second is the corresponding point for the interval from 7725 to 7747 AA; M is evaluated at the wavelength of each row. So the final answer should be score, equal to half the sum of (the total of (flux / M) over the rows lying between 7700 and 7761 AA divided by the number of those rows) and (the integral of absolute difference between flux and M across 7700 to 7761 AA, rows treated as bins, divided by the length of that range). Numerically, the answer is 3.6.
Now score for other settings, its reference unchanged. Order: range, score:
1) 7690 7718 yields 2.0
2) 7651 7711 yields 3.4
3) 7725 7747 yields 2.7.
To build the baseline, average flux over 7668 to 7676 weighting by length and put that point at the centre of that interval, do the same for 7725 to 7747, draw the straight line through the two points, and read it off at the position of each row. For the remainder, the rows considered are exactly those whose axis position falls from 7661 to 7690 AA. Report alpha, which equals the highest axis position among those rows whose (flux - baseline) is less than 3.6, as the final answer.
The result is 7687.95 AA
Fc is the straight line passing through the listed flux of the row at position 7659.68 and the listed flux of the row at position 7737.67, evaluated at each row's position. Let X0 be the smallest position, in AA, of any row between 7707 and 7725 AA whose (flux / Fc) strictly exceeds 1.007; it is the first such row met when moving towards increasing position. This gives 7709.22 AA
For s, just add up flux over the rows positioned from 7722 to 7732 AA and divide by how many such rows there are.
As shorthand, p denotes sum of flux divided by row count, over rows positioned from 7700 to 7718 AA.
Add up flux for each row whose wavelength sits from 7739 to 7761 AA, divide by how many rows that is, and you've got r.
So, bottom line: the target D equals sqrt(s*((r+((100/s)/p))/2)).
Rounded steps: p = 258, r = 244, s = 254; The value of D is 176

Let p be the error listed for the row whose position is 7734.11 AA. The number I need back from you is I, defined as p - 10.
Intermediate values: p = 6.3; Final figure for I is -3.70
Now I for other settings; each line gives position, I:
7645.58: -0.60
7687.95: -3.40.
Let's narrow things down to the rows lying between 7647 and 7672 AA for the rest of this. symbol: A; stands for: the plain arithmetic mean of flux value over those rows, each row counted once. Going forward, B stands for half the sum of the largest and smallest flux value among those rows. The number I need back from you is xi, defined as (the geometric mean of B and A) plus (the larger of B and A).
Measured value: 513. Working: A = 258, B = 252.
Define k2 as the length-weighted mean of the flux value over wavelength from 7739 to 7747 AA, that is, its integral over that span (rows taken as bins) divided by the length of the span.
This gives 249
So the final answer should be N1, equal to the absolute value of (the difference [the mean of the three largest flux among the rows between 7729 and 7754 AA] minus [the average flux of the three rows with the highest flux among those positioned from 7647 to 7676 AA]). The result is 6.1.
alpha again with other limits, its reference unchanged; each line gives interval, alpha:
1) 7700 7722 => 7716.32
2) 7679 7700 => 7698.58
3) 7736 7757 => 7755.51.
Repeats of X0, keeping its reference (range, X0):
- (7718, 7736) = 7719.88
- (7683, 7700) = 7691.49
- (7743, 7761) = 7748.37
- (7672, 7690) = 7680.87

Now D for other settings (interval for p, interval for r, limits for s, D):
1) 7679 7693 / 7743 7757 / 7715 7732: 176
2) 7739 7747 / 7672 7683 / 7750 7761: 175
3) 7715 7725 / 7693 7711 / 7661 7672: 183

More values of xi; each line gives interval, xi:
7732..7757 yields 486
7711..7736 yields 510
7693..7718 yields 519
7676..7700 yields 515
